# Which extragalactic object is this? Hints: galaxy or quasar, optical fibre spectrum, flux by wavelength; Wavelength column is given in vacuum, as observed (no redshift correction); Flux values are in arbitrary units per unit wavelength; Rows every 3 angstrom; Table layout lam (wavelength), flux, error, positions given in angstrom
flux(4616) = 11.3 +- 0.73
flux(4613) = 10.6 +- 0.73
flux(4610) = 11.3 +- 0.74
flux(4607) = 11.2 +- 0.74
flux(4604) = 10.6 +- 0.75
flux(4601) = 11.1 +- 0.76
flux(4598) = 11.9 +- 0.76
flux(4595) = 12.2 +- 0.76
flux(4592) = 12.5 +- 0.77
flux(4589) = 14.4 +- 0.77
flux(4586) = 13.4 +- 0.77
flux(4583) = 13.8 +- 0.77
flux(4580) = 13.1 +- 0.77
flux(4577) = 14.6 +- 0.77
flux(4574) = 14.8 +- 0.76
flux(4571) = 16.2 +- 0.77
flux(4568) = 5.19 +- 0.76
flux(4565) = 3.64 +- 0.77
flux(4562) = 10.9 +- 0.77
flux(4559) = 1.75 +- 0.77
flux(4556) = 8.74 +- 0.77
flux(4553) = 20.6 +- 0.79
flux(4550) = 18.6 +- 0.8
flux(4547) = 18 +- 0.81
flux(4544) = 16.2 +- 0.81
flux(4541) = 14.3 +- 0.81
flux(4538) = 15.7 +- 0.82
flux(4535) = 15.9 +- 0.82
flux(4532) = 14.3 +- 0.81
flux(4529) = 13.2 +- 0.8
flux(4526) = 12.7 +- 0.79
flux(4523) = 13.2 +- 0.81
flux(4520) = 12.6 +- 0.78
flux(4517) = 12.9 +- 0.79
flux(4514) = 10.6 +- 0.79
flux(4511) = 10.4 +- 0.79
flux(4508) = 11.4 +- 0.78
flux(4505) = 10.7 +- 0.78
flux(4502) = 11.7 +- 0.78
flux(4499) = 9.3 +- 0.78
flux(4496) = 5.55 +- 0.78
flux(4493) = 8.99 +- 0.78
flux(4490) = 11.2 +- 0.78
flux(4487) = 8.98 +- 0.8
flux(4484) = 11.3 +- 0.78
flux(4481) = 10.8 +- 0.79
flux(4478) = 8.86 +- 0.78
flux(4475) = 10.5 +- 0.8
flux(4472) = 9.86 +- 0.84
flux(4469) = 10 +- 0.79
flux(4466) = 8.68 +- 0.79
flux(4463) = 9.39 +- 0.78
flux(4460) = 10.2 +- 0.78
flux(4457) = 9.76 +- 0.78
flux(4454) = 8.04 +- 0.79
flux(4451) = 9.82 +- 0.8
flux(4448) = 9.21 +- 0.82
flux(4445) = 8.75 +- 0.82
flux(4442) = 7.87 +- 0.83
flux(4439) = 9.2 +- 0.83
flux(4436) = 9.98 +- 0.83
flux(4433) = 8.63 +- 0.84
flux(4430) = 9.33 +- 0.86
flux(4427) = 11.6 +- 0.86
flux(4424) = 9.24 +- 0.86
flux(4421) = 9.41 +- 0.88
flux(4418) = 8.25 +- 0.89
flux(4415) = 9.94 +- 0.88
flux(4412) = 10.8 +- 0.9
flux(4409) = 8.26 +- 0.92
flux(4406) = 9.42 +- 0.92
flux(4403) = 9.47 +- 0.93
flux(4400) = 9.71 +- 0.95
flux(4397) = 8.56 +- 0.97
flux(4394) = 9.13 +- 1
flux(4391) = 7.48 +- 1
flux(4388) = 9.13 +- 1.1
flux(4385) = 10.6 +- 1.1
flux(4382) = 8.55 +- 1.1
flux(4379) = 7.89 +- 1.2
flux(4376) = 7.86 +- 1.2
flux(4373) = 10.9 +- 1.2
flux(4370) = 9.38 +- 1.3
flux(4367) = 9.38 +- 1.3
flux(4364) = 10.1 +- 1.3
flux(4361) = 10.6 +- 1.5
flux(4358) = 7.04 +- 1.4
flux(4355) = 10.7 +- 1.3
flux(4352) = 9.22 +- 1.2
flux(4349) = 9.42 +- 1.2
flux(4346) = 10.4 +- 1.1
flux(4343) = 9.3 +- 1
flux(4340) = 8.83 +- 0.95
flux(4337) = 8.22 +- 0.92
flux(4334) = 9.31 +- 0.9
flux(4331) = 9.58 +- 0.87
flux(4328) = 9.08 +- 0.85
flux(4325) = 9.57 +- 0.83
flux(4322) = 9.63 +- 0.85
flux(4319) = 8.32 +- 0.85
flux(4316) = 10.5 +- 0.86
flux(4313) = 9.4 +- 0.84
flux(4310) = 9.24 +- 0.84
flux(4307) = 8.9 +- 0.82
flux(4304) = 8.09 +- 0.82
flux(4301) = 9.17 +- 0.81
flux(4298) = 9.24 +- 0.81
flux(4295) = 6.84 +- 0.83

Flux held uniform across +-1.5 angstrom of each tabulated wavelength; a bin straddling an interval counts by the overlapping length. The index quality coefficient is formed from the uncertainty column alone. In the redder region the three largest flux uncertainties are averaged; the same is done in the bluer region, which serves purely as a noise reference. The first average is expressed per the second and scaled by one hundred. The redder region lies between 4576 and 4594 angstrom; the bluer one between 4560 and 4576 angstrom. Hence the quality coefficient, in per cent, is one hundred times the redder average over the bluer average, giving 100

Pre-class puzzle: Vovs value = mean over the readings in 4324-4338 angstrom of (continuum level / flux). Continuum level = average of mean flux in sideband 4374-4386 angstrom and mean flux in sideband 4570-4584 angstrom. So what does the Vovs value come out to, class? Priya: 1.27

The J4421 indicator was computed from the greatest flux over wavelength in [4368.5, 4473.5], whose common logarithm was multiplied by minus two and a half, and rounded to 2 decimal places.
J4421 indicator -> -2.66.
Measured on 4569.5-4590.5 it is -3.02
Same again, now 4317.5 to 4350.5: -2.54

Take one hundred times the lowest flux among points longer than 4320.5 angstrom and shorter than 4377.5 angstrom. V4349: 704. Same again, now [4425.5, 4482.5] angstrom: 787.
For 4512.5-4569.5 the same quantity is 175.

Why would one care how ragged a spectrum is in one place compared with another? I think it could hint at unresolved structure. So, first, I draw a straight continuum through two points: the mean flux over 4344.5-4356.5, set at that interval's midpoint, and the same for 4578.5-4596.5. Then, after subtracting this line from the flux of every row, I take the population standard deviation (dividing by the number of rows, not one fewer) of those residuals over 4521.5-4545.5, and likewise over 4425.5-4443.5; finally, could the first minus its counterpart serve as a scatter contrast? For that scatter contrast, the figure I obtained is 0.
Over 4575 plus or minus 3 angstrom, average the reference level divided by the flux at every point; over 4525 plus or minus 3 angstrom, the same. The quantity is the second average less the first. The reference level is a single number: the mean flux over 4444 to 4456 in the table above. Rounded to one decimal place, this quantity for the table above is 0.1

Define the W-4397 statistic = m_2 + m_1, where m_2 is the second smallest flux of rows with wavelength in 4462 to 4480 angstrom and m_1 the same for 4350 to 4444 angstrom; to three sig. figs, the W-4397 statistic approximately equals 16.3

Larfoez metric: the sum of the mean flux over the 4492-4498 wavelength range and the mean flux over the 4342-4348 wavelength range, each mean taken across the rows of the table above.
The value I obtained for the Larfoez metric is 17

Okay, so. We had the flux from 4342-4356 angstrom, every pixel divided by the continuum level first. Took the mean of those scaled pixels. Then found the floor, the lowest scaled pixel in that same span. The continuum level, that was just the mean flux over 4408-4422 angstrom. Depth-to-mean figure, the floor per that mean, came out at 0.94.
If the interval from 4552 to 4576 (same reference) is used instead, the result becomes 0.17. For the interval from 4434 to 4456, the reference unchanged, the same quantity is 0.88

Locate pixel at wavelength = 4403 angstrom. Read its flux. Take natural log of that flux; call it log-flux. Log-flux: 2.25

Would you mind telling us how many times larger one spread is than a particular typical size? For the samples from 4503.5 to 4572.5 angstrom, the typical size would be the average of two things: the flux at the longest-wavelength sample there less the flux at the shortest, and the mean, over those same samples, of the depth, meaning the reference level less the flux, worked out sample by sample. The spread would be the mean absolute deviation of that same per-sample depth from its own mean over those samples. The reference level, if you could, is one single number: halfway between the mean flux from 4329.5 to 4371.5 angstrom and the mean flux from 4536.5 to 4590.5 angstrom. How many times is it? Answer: 1.6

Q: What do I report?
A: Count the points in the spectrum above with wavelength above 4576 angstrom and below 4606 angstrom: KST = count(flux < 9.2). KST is 0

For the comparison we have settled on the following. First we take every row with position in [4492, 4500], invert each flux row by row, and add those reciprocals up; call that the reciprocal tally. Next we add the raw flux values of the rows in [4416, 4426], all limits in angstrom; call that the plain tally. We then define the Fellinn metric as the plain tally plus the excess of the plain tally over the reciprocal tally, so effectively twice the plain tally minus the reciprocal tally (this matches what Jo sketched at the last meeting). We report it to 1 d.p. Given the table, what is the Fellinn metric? 53.4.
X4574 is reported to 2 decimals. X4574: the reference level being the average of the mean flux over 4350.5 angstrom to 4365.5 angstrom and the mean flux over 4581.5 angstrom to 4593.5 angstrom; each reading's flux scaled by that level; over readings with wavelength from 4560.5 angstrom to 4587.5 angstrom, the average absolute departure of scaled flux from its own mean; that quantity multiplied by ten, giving 2.98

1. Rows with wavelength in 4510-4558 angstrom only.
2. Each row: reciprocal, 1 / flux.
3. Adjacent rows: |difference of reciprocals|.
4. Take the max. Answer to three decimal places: 0.066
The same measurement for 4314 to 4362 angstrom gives 0.049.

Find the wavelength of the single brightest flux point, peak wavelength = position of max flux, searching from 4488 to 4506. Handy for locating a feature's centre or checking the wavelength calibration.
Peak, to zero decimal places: 4502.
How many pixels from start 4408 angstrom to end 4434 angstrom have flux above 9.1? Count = 6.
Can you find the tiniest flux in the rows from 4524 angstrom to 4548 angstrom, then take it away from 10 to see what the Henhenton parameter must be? -3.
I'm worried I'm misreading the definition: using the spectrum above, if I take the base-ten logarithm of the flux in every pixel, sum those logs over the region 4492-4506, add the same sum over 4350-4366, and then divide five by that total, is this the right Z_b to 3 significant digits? 0.519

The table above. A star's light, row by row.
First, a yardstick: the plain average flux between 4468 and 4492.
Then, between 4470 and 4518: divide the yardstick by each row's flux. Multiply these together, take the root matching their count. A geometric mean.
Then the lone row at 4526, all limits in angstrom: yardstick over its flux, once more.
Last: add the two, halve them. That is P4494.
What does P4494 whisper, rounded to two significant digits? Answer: 0.91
